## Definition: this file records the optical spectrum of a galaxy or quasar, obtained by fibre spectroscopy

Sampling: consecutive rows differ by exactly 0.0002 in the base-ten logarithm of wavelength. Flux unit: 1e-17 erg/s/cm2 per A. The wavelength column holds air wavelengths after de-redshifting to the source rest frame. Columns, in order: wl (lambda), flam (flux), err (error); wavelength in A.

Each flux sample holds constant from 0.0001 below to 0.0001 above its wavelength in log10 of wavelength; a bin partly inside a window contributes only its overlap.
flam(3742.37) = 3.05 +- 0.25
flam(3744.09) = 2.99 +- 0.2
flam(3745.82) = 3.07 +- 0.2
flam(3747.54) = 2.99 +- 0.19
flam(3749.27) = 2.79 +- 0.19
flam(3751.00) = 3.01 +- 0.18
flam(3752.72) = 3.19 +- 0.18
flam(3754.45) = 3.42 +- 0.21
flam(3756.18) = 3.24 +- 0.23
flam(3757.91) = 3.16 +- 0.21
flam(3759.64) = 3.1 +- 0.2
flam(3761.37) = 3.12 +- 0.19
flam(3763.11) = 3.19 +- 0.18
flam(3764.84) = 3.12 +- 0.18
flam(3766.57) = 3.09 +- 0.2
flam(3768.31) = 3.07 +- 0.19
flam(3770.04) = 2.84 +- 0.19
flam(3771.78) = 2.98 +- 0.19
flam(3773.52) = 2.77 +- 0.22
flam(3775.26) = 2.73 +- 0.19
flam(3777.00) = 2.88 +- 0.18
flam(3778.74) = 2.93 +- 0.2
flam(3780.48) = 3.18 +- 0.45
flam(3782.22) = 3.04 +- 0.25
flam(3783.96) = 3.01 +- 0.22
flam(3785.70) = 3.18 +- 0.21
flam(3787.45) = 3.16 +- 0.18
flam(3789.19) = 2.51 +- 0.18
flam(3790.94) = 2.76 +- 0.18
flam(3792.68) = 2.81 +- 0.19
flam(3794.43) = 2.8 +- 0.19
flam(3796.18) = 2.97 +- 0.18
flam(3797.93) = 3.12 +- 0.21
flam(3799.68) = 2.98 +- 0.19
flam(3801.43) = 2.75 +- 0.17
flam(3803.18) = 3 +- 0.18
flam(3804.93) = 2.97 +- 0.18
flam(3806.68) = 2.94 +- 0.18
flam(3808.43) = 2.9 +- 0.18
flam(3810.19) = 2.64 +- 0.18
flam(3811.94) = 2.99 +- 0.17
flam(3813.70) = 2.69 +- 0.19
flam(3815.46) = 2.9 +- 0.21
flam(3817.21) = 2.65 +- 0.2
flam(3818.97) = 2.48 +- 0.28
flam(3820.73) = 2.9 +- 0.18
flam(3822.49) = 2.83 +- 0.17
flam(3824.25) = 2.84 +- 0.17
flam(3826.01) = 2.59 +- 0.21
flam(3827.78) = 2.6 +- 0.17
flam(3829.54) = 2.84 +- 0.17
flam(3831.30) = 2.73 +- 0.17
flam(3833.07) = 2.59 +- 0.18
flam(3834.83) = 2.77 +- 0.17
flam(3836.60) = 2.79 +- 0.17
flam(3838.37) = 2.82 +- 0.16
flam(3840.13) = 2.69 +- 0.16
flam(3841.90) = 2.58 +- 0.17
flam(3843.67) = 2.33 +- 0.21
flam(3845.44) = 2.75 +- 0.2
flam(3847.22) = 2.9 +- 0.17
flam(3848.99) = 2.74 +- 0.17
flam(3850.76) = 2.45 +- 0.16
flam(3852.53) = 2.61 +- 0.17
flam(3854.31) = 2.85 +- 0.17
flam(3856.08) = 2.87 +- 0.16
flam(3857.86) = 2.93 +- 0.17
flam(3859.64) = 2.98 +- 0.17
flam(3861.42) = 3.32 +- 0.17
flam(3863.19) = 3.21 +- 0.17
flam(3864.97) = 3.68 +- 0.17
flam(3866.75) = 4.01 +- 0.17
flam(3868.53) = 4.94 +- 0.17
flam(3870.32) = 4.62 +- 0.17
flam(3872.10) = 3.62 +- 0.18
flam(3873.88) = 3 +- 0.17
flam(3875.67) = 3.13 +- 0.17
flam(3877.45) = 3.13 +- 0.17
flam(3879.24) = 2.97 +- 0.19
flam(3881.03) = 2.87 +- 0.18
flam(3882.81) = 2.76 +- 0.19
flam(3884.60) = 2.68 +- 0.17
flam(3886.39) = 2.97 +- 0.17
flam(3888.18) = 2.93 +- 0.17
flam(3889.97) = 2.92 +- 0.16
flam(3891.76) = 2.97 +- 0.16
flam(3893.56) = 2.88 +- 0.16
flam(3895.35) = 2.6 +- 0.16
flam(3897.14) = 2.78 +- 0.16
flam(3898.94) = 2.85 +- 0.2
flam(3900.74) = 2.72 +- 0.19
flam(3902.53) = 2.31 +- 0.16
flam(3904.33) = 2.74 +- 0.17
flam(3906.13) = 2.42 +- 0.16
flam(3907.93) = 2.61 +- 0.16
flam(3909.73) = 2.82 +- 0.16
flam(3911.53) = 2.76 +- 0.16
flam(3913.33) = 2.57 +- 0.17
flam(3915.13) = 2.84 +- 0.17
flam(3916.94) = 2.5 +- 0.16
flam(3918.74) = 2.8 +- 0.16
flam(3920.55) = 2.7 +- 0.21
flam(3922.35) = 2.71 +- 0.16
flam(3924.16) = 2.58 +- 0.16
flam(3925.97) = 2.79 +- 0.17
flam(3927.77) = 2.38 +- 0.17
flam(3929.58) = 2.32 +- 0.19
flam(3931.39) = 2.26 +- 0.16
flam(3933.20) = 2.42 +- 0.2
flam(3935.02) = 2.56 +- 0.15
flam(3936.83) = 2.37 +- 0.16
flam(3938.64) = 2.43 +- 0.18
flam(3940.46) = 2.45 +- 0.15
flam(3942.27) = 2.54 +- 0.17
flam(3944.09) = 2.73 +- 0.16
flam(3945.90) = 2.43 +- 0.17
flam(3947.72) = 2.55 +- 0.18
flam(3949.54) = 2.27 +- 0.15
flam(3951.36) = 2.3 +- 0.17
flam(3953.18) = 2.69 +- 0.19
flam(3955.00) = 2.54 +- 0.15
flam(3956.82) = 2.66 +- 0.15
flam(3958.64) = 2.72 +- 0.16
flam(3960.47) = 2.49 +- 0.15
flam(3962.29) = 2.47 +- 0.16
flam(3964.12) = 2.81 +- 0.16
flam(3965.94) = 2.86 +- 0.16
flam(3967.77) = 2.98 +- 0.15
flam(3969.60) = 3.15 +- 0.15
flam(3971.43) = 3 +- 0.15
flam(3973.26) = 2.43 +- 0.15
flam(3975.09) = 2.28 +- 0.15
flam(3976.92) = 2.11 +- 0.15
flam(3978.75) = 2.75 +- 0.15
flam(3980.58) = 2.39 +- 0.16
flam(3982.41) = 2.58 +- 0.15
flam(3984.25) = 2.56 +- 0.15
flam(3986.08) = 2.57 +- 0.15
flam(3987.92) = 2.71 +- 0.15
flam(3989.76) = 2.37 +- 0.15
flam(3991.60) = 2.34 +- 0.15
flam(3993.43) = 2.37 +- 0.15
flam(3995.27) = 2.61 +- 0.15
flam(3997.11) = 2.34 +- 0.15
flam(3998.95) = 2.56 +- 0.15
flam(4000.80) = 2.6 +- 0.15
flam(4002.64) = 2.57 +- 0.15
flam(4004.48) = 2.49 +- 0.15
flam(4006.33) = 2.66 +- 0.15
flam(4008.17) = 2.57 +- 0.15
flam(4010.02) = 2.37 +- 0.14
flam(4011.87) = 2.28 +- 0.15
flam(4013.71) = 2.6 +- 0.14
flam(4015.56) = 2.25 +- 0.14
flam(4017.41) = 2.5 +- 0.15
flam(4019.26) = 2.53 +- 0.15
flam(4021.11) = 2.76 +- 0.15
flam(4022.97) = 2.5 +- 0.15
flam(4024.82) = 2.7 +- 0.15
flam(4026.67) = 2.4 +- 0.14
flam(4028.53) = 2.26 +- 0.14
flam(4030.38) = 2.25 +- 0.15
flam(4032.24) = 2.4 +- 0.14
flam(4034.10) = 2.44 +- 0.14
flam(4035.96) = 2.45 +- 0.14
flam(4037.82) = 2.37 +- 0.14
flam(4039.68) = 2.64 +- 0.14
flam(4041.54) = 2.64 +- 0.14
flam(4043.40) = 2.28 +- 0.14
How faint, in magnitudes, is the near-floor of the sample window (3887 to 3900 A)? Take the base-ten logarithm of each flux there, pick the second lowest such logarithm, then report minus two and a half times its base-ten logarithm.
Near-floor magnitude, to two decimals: 0.88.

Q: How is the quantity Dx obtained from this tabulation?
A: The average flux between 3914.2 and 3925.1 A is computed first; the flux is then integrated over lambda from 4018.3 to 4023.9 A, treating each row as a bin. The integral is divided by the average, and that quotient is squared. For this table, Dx 29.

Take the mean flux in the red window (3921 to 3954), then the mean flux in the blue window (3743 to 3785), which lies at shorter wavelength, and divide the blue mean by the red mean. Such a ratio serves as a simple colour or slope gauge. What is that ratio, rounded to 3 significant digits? 1.22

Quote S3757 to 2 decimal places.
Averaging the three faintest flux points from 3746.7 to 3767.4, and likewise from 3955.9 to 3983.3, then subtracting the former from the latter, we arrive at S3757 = -0.67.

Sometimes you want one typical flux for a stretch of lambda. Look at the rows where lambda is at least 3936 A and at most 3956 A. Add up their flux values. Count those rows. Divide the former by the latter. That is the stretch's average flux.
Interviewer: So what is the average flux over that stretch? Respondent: 2.48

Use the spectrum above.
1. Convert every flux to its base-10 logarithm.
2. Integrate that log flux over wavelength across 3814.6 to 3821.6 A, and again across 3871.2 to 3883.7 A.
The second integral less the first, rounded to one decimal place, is 3.0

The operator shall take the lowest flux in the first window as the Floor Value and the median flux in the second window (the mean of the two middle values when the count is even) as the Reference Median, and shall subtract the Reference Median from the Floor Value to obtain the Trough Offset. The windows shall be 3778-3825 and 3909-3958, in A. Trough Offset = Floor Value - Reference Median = -0.070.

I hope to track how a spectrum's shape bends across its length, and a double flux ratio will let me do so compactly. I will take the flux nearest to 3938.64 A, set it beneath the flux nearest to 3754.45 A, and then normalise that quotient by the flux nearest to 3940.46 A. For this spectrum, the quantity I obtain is 0.57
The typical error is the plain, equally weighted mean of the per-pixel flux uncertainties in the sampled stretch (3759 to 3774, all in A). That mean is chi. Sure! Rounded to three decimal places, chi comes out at 0.193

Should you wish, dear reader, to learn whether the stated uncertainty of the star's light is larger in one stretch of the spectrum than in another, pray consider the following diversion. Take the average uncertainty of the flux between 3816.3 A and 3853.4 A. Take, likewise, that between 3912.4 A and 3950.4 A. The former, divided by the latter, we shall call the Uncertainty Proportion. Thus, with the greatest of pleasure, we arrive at 1.07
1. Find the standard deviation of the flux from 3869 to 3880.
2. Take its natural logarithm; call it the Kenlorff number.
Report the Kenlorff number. -0.5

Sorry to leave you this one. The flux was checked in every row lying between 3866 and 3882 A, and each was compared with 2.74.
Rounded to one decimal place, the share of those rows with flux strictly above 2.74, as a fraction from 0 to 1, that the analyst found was 1.0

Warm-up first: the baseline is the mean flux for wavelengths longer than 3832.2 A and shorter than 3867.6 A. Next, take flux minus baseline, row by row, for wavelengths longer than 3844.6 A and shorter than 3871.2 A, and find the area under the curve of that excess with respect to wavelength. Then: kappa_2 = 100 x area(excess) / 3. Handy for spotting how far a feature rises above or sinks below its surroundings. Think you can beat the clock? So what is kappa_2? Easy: 324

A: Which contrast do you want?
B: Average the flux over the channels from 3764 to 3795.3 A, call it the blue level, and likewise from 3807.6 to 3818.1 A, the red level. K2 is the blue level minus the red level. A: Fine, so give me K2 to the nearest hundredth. 0.14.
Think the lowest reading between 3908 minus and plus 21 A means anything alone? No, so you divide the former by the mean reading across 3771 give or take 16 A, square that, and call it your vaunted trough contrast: 0.58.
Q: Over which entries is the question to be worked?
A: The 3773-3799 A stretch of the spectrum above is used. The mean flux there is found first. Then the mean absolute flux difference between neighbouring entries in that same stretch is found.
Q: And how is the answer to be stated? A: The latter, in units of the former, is 0.052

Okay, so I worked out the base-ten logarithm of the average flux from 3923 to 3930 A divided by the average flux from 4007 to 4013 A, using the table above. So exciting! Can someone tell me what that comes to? 0.02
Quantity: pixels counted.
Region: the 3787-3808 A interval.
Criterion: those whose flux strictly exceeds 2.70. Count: 11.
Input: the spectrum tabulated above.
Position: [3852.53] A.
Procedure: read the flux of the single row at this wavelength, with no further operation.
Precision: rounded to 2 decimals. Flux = 2.61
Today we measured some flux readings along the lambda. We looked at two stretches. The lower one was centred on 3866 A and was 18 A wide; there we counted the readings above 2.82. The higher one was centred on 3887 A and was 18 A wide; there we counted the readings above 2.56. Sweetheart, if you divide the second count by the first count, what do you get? 1.0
